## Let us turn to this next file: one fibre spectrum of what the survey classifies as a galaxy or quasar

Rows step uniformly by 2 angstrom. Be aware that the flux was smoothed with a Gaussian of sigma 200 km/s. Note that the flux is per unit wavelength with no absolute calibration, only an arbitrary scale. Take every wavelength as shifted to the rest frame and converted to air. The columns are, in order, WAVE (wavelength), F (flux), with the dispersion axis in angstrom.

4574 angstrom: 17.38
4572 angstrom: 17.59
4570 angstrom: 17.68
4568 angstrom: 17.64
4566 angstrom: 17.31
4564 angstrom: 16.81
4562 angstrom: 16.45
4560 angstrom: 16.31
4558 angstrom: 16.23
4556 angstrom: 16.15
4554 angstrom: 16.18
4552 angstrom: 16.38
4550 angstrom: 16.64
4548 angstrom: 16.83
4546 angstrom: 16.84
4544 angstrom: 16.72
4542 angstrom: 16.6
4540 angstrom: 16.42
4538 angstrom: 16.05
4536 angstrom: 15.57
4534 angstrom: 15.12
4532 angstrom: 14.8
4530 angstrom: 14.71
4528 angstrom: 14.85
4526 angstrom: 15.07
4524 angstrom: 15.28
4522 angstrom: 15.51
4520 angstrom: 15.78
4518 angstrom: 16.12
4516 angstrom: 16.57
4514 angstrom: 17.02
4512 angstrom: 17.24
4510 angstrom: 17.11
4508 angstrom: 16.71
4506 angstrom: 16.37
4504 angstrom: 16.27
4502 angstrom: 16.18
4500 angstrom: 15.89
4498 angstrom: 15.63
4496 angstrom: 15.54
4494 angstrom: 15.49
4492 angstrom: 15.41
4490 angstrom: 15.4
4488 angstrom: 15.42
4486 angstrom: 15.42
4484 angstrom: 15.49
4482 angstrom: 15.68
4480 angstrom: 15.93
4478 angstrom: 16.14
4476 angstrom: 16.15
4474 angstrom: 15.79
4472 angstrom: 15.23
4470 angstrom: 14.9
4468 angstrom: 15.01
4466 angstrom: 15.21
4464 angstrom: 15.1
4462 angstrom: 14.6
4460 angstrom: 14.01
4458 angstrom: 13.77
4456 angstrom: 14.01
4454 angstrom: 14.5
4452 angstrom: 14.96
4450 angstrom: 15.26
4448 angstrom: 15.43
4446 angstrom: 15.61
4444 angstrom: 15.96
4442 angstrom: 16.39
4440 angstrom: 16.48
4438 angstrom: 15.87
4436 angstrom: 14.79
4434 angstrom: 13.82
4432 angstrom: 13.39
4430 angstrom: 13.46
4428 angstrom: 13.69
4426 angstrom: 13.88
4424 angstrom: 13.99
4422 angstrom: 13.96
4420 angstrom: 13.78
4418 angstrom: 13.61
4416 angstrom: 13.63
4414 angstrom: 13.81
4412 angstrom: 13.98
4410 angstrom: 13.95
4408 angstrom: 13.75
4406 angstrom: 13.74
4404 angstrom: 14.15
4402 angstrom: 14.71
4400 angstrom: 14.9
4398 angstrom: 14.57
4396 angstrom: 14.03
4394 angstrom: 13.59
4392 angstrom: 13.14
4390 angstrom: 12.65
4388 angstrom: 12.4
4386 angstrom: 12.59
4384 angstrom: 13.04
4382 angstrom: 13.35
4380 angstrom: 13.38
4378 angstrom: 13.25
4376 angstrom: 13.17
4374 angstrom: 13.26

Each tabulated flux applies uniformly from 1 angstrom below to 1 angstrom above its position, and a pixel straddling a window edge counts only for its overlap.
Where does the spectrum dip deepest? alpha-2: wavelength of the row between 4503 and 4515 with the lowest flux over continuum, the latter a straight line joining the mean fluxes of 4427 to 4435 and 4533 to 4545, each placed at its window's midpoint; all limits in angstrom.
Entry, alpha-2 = 4504 angstrom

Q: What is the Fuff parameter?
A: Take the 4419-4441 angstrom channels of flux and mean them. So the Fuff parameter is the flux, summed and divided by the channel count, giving 14.3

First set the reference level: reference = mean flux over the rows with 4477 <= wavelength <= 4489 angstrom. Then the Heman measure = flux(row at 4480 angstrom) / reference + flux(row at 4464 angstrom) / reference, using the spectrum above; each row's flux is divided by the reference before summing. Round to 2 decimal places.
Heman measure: 1.98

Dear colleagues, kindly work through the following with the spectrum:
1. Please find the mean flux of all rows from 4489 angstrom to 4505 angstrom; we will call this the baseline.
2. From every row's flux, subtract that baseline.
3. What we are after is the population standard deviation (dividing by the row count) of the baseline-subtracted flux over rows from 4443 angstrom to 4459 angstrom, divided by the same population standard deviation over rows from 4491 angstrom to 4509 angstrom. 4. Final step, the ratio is 1.69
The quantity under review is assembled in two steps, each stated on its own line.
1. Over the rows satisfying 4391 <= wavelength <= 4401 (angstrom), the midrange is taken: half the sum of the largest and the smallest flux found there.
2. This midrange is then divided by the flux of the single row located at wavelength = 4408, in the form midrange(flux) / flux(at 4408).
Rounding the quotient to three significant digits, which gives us 1.02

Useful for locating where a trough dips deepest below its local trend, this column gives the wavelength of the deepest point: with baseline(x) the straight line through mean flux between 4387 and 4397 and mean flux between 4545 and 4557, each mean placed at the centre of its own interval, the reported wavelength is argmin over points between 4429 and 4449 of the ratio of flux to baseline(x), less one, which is 4432 angstrom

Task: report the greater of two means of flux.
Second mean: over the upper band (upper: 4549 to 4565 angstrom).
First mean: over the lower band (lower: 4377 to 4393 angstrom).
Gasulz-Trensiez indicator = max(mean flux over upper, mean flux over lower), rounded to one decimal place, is 16.4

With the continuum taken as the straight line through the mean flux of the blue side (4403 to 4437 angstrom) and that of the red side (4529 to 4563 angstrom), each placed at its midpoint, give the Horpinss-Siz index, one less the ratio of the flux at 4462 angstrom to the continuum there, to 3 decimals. 0.000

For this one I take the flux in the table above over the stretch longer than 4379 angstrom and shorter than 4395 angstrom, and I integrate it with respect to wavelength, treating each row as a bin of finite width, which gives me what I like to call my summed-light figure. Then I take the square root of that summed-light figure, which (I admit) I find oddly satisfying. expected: 14.4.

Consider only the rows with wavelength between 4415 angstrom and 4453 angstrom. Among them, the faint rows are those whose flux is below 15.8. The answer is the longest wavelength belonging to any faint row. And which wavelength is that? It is 4452 angstrom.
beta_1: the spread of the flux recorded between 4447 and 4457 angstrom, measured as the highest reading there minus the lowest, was 1.4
